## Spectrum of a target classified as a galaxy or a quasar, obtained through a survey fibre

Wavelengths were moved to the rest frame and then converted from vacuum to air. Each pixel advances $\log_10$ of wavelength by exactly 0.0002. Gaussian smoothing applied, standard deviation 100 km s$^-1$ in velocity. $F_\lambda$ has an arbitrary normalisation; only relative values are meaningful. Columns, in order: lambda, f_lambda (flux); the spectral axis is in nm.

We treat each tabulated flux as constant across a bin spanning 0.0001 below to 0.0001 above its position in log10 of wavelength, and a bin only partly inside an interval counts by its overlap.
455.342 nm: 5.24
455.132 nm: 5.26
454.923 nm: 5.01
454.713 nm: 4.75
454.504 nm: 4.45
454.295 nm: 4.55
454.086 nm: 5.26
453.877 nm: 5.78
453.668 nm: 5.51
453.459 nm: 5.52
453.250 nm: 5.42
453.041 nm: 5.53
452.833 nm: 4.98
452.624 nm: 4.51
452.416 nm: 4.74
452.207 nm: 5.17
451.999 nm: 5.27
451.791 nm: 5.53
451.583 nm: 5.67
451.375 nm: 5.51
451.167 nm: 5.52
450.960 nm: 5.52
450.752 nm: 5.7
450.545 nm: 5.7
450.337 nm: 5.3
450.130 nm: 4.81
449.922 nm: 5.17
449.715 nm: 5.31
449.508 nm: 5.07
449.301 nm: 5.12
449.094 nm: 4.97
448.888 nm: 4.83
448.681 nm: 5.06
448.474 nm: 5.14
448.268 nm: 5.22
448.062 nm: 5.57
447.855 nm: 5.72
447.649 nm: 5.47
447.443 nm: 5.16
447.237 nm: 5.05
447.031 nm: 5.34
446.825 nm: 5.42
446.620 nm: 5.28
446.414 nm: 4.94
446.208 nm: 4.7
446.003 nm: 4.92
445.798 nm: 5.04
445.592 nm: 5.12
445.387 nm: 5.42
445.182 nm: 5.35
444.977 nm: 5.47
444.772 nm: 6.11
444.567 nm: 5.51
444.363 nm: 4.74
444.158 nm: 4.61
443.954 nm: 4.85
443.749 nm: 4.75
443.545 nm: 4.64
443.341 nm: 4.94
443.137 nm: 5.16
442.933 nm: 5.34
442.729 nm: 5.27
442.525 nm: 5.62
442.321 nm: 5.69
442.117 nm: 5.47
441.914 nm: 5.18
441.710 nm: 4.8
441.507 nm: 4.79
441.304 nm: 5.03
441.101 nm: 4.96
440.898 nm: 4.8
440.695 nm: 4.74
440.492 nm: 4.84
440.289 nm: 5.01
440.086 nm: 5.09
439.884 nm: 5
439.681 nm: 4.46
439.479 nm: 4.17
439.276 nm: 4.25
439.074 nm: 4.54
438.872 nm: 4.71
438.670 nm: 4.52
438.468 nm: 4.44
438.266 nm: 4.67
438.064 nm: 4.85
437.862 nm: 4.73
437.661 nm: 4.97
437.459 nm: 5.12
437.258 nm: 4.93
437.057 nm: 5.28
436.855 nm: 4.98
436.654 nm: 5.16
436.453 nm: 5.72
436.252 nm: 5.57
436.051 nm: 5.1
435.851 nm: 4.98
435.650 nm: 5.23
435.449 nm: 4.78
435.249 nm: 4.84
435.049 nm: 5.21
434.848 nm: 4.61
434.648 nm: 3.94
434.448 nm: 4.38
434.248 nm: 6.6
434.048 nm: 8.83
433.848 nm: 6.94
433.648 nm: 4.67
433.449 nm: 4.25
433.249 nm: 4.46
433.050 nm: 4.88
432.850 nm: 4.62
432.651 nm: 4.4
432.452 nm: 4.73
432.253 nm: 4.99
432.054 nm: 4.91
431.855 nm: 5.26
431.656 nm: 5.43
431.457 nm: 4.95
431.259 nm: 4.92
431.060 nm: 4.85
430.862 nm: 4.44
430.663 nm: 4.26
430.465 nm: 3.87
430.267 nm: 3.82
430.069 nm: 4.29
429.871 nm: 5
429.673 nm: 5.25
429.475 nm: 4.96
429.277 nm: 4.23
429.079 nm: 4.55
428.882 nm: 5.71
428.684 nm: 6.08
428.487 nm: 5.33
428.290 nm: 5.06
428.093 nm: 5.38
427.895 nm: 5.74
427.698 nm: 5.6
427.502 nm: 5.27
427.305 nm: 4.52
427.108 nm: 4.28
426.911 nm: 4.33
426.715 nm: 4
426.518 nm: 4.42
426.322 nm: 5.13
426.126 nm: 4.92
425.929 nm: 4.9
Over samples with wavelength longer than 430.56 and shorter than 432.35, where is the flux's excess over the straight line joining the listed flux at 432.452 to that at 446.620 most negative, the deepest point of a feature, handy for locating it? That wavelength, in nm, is 430.663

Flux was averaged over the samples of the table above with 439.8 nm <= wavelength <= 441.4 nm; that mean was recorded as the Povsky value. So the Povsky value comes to 4.93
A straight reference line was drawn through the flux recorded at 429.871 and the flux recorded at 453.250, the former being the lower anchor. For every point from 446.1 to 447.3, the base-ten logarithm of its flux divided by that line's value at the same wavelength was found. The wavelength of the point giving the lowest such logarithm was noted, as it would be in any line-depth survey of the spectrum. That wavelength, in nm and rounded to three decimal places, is 446.208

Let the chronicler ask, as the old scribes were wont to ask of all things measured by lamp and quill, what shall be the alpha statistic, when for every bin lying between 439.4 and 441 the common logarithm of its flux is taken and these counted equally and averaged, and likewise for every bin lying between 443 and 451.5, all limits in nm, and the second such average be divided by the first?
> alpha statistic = 1.06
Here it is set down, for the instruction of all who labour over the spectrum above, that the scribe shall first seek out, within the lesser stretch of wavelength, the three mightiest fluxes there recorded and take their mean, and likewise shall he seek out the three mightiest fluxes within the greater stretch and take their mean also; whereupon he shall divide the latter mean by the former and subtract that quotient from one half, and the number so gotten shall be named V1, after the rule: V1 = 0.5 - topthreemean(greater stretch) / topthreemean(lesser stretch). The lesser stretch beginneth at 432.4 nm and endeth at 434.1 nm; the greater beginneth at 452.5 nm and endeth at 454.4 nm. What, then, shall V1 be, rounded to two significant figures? -0.32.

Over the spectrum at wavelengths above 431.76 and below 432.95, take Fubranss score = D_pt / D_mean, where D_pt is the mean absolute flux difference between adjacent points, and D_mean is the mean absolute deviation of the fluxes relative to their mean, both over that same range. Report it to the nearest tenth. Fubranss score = 1.1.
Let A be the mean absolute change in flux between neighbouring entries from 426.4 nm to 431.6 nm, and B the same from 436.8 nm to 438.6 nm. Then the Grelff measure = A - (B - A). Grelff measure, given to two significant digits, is 0.53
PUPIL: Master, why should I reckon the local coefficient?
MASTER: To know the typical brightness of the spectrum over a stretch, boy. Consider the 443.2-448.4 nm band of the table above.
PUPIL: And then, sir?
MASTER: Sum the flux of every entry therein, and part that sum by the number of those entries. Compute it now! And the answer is 5.17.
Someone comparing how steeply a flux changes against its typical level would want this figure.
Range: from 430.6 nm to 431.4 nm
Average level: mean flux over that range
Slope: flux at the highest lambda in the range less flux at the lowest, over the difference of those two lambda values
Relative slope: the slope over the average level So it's 0.24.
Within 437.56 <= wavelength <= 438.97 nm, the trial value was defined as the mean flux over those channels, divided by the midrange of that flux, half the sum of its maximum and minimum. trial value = 1.00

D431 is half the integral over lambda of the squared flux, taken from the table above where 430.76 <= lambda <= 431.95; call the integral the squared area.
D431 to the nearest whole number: 15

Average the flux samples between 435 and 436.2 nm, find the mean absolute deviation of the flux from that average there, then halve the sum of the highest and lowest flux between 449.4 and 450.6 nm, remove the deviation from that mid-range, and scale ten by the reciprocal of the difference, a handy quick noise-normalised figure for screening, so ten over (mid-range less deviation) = 1.96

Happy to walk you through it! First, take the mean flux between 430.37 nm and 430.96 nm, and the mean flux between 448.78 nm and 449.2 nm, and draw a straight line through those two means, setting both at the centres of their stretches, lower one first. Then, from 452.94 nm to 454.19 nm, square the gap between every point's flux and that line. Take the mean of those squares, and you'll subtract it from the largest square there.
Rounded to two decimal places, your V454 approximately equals 0.27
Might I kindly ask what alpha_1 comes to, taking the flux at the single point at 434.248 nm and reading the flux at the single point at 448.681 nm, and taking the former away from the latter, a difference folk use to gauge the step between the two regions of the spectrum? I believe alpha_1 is -1.54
